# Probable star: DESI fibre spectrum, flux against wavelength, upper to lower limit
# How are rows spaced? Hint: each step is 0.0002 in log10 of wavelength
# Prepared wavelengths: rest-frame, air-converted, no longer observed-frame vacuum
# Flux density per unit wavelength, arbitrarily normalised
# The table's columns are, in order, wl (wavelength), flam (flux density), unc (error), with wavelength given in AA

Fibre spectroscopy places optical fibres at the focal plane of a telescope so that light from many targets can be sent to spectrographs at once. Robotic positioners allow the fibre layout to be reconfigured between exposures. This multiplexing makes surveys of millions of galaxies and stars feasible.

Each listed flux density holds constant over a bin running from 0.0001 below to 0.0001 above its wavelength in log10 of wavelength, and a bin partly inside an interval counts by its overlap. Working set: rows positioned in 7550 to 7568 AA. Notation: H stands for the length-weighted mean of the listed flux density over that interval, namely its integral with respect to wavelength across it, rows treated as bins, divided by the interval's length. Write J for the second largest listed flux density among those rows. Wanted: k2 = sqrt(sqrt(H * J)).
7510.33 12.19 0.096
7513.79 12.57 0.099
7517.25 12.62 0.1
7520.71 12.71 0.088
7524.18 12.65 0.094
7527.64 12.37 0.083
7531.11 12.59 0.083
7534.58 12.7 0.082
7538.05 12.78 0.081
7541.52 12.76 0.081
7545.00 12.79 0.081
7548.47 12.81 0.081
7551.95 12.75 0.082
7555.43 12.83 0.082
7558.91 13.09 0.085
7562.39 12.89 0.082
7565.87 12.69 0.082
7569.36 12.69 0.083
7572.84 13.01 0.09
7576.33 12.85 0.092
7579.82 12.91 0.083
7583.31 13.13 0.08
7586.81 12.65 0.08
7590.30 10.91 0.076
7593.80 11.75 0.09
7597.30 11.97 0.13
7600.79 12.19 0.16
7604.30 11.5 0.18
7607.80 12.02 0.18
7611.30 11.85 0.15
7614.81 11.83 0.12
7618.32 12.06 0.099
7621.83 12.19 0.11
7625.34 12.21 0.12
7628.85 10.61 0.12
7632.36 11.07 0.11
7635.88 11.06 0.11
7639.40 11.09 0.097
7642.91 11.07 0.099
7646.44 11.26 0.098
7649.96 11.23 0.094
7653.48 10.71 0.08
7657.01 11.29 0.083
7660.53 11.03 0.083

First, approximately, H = 12.8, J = 12.89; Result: 3.59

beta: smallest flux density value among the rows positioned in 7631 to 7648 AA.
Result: 11.06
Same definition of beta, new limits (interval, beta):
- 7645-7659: 10.71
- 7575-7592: 10.91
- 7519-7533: 12.37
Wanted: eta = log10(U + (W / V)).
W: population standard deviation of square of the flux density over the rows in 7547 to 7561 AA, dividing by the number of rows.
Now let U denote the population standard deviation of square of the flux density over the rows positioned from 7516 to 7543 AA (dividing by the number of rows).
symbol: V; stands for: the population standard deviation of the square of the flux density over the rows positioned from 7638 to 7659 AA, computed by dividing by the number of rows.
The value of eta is 0.58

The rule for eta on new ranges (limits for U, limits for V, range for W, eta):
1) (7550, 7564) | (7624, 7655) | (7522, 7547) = 0.56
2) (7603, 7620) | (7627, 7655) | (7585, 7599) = 0.89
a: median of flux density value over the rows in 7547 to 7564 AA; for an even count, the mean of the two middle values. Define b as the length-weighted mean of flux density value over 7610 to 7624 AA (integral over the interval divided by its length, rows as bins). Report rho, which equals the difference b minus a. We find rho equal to -0.8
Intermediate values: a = 12.8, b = 12.0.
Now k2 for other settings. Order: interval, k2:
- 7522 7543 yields 3.56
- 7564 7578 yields 3.58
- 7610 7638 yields 3.45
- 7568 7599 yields 3.57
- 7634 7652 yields 3.34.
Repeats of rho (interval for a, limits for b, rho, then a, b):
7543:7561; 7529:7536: -0.2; 12.8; 12.6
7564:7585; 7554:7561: 0.1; 12.9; 13.0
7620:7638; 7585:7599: 0.7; 11.1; 11.8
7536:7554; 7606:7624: -0.8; 12.8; 12.0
